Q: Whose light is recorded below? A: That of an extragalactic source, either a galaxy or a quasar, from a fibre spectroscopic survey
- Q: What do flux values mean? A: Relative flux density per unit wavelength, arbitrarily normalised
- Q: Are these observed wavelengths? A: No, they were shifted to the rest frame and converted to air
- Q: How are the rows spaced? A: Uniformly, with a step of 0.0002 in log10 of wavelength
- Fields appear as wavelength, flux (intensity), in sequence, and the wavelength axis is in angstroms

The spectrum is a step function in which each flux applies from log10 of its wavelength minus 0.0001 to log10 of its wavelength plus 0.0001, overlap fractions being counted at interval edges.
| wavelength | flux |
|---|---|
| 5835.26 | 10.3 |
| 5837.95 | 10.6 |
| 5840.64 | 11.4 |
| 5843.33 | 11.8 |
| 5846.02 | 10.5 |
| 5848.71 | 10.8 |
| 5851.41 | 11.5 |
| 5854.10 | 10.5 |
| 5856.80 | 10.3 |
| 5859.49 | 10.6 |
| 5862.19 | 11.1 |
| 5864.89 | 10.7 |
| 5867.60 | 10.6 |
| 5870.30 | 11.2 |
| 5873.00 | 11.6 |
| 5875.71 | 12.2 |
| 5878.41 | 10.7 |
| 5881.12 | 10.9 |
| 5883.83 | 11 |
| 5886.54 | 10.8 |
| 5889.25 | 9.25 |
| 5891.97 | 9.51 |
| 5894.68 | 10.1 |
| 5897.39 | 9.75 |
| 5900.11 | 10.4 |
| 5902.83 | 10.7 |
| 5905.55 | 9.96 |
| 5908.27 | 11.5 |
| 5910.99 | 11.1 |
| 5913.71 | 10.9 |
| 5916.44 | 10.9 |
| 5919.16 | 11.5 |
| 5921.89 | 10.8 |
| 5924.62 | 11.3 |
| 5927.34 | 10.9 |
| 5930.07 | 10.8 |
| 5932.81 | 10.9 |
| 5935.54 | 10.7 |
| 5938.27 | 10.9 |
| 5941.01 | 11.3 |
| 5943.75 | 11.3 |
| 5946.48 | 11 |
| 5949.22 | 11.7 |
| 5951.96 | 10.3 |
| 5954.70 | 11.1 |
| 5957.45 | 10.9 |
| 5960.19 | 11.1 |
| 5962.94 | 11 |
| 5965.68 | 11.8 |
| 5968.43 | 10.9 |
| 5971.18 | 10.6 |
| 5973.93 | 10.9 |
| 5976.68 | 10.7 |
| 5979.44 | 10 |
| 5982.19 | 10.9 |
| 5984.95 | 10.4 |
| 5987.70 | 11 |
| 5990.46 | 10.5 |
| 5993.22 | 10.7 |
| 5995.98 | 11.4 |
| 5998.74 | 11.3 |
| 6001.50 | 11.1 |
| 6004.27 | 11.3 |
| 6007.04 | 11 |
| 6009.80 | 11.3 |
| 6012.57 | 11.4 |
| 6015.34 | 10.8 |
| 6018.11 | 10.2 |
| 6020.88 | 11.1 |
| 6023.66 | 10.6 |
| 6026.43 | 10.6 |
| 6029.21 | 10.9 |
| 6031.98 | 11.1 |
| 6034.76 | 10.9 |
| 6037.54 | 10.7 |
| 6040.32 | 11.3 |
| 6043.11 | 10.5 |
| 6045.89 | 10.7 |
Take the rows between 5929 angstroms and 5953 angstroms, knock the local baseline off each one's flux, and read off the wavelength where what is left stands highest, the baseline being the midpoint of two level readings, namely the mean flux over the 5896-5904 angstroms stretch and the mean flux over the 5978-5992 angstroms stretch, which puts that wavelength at 5949.22 angstroms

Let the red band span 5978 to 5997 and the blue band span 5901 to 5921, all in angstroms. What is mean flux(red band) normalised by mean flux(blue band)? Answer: 0.98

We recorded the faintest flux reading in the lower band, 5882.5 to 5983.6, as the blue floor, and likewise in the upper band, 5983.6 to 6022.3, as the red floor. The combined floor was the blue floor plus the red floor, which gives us 19.45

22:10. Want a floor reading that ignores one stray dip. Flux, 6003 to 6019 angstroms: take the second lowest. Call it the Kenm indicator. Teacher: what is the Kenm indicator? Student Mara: 10.8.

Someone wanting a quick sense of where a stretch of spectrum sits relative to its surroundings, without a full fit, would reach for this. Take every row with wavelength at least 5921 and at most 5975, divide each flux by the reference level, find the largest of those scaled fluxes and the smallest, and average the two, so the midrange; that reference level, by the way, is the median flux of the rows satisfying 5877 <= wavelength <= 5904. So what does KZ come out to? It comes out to 1.05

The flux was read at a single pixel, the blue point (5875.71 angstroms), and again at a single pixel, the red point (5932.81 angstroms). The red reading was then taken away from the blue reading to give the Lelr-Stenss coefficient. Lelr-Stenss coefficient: 1.3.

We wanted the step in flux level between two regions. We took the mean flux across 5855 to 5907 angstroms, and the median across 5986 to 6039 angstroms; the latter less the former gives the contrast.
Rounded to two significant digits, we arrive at 0.40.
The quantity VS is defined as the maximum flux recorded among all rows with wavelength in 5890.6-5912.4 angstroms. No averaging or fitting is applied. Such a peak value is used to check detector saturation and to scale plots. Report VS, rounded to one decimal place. 11.5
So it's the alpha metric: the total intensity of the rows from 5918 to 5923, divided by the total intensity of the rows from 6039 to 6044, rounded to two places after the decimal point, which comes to 1.02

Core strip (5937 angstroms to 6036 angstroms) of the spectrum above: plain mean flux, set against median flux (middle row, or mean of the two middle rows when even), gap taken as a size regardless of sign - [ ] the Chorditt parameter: 0.01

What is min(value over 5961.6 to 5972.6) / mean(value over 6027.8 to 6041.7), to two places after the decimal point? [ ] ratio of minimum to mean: 0.97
